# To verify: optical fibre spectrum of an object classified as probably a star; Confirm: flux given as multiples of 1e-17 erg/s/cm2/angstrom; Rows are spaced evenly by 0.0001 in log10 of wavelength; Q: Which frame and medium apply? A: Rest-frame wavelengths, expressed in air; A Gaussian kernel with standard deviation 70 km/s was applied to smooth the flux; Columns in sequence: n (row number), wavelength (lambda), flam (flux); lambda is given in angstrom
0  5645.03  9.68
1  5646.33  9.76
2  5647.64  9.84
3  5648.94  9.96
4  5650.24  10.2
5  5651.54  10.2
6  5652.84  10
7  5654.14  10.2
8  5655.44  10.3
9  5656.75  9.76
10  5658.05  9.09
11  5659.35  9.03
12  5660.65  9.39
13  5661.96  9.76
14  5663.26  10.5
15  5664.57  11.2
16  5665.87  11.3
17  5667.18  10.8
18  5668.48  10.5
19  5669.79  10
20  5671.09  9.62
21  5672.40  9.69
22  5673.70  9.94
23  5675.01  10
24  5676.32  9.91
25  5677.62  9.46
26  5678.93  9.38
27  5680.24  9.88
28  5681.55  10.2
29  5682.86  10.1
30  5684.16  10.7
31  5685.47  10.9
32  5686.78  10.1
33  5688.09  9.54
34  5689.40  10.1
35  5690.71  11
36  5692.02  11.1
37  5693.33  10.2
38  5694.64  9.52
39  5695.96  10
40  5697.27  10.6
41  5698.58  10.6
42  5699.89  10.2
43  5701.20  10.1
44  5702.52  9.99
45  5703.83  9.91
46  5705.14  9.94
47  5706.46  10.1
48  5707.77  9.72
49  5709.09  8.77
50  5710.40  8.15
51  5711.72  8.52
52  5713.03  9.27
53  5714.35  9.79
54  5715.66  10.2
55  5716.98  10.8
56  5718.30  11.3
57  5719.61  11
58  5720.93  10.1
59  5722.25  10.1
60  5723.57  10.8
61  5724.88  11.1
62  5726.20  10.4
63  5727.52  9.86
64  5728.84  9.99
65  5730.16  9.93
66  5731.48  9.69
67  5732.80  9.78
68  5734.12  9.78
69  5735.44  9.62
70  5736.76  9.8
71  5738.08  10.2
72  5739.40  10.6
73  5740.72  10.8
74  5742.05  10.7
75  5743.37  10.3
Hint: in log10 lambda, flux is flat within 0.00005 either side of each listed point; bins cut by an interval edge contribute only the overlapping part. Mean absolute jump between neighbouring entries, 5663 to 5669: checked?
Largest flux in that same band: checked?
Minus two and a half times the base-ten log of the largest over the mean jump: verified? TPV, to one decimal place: -3.6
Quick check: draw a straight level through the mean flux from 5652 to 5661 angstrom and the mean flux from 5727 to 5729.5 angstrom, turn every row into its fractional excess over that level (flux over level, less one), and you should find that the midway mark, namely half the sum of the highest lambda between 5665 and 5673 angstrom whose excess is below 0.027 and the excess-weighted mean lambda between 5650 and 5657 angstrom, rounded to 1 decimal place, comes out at 5662.7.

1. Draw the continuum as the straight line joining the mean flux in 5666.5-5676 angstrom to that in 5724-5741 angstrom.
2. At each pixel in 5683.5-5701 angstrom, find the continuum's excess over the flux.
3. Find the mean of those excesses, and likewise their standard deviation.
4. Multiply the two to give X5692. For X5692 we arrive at -0.13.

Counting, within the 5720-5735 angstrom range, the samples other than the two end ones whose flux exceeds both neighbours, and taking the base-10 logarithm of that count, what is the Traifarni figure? 0.30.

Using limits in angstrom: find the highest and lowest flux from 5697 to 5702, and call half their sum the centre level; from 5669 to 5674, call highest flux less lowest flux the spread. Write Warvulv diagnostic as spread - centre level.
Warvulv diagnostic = -10.0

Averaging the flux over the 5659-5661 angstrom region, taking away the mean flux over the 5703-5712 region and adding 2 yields 1.9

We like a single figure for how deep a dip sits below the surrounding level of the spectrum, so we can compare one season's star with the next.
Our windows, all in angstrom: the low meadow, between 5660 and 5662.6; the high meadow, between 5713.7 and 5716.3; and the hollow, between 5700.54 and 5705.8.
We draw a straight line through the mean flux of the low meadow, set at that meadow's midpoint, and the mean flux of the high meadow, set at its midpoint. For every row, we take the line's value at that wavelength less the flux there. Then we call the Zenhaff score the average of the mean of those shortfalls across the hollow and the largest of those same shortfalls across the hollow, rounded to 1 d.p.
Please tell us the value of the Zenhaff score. 0.0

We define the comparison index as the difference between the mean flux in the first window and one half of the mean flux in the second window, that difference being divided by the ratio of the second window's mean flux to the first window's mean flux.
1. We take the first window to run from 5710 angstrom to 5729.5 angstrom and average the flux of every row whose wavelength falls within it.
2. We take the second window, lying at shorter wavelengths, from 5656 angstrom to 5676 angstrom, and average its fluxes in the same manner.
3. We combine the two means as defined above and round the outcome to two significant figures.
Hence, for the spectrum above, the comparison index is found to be 5.1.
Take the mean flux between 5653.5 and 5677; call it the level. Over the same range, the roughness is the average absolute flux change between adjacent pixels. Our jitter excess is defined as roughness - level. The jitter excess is -9.71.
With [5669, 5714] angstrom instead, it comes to -9.54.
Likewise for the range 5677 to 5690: -9.62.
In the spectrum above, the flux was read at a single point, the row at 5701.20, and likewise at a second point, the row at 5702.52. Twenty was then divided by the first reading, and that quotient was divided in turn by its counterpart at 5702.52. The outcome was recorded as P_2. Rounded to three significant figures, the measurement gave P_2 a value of 0.198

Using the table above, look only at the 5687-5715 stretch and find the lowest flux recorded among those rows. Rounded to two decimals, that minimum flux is 8.15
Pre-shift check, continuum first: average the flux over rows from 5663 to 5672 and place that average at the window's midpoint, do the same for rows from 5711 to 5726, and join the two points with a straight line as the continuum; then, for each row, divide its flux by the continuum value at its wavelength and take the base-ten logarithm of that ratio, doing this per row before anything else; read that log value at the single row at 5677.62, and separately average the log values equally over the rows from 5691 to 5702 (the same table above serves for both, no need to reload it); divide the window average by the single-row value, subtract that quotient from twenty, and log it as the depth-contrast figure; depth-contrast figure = 19.9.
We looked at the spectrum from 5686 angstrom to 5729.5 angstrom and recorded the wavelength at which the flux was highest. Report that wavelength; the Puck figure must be 5718.30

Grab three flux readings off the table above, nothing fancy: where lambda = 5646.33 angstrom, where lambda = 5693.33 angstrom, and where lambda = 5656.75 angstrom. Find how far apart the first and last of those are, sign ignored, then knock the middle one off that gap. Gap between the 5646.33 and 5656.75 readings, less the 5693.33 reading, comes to -10.2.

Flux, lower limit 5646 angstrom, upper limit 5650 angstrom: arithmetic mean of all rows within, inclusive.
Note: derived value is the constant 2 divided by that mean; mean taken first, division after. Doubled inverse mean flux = 0.203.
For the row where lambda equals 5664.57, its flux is 11.2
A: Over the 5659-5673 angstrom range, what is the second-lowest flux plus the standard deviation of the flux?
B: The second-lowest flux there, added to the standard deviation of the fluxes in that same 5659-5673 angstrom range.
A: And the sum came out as 10.1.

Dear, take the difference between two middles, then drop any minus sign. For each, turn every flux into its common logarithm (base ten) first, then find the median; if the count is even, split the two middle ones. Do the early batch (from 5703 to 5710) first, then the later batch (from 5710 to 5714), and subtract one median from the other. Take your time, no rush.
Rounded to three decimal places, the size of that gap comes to 0.066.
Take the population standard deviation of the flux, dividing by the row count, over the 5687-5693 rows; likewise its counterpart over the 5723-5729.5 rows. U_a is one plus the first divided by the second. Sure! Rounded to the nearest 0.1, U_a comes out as 2.4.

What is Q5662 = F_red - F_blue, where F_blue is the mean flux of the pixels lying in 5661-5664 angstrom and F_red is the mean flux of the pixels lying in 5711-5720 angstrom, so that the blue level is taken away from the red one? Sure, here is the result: 0.0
